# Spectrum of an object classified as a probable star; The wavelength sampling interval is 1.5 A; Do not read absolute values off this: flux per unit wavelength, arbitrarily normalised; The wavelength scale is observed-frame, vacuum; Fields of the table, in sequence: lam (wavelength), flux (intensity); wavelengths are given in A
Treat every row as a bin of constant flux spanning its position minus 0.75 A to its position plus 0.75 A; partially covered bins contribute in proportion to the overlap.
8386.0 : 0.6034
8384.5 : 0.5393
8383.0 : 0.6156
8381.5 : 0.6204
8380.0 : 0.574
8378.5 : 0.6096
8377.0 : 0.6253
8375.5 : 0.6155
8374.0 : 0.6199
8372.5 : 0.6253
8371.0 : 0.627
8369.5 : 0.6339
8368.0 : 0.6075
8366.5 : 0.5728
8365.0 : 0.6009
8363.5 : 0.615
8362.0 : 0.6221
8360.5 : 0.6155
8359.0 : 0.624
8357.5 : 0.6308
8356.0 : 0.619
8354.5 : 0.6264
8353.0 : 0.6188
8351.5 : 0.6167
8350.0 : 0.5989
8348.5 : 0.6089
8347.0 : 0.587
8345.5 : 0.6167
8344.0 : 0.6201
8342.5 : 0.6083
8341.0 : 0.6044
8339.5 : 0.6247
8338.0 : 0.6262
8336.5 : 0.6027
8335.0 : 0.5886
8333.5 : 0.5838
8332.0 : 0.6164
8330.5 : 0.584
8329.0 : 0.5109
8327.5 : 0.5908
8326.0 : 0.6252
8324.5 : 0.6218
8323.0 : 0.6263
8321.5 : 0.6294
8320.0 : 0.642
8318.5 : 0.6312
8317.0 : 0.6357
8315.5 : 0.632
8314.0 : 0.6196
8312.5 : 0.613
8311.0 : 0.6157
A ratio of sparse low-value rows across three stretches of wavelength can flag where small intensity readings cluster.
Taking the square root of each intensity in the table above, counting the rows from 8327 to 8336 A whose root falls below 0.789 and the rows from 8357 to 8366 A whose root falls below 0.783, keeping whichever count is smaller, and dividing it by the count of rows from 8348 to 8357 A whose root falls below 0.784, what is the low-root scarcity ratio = 0.50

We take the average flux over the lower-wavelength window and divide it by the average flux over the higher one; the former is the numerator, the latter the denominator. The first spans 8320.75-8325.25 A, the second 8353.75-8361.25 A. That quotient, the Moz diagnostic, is 1.00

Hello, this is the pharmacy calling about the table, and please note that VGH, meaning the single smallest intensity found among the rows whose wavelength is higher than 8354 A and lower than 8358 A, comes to 0.619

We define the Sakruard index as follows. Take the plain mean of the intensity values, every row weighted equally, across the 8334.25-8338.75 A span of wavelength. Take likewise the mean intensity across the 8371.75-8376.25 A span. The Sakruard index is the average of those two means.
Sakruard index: 0.613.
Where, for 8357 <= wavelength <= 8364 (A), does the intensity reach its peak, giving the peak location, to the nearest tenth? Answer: 8357.5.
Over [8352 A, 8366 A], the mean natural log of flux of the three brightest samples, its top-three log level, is -0.467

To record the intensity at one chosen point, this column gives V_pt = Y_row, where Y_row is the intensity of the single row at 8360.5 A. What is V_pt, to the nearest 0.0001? 0.6155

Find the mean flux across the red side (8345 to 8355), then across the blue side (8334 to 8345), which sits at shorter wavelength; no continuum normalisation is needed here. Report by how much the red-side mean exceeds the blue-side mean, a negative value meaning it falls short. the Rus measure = 0.000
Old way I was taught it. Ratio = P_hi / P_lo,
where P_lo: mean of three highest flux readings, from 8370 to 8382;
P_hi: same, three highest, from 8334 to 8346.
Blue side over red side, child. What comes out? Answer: 1.00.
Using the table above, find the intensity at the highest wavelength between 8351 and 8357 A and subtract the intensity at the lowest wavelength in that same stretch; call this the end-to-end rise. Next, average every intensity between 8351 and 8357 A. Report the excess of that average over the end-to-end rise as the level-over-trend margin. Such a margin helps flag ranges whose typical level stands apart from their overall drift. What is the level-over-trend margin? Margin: 0.62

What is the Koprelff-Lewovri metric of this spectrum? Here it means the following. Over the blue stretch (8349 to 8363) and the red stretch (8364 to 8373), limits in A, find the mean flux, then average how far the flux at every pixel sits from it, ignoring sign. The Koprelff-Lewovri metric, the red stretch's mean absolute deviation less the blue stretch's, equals 0.012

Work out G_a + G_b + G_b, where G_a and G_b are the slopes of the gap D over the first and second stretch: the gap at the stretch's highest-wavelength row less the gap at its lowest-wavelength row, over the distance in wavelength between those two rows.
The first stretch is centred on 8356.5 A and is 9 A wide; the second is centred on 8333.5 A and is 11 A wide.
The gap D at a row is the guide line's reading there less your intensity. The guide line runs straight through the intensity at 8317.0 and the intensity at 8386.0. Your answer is -0.027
